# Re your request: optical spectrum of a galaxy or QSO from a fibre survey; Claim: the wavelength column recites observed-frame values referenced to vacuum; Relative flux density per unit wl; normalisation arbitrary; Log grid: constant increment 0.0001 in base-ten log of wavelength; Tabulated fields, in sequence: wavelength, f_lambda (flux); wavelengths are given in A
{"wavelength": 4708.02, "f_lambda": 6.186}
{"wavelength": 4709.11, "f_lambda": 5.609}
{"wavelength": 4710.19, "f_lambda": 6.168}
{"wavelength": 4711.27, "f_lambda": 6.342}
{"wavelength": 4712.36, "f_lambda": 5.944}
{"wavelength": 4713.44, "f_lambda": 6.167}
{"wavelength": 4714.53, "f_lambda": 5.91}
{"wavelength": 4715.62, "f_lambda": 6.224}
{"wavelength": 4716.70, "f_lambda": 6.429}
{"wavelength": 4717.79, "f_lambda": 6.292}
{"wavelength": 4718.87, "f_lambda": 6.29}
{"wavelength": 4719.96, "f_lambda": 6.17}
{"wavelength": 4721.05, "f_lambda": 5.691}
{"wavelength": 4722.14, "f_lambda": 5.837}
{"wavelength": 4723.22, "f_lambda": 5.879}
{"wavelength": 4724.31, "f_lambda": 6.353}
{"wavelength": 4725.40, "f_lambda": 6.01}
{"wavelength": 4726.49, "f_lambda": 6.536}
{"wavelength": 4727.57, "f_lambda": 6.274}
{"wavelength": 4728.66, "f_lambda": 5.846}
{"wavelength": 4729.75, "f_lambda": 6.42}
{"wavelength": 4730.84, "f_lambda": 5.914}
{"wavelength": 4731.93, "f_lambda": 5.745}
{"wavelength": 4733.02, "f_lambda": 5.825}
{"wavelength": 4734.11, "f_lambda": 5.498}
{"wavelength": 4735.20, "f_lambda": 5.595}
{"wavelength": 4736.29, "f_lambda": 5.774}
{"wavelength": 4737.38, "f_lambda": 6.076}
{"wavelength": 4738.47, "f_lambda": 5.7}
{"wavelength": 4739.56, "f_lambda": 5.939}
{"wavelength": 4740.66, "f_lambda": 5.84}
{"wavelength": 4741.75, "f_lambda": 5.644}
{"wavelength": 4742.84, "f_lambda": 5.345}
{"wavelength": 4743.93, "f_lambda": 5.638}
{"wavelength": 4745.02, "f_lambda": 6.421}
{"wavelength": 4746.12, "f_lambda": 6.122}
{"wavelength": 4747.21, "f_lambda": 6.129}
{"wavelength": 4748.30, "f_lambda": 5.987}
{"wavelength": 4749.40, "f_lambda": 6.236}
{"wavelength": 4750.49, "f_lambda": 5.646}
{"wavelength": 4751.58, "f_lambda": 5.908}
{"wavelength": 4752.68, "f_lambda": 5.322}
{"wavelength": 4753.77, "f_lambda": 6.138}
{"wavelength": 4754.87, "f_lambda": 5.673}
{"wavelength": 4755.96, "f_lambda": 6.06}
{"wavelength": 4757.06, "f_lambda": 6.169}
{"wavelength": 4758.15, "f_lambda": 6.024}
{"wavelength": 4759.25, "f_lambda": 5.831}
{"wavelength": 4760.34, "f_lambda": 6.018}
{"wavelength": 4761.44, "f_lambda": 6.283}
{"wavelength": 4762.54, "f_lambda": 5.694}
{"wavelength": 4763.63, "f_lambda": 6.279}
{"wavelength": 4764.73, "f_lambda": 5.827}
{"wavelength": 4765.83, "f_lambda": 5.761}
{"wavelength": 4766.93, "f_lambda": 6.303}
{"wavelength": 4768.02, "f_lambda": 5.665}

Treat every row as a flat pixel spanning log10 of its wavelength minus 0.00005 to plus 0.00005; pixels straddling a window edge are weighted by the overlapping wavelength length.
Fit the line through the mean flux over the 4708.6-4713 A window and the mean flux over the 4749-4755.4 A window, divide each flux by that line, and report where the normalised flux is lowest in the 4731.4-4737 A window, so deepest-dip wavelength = 4734.11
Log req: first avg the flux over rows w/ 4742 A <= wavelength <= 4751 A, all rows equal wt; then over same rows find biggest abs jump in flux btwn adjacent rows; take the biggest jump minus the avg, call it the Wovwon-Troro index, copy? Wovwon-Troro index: -5.2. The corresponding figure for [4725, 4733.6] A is -5.5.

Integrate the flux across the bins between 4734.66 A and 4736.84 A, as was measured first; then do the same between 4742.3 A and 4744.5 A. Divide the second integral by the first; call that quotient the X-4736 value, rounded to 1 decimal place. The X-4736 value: 1.0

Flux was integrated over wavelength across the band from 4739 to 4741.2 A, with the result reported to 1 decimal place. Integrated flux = 12.9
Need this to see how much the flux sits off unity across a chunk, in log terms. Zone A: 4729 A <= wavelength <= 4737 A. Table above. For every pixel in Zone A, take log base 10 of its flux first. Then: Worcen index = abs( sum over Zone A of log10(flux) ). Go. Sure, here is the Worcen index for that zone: 5.35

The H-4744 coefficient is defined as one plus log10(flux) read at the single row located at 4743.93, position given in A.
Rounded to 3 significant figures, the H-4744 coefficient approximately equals 1.75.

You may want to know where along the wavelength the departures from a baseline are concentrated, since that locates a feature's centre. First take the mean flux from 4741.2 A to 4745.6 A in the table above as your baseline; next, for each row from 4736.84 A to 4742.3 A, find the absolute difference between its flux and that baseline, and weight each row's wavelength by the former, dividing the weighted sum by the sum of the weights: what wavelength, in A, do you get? 4739.0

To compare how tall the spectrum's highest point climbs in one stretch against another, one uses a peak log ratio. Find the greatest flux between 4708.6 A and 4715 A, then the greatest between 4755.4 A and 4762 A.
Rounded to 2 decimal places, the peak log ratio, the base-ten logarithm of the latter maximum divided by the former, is 0.00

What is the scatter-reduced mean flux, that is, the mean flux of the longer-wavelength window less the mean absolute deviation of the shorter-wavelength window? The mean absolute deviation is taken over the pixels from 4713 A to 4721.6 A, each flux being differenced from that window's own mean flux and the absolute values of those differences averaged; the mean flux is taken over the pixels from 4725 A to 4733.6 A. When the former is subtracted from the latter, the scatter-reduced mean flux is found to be 5.90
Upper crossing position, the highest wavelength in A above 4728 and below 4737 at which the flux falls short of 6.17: 4736.29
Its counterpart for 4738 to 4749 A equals 4748.30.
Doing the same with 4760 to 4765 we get 4764.73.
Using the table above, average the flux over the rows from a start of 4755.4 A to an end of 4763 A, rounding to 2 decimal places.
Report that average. 6.01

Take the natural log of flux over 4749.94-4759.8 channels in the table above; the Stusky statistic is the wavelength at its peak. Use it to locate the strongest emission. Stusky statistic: 4757.06 A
